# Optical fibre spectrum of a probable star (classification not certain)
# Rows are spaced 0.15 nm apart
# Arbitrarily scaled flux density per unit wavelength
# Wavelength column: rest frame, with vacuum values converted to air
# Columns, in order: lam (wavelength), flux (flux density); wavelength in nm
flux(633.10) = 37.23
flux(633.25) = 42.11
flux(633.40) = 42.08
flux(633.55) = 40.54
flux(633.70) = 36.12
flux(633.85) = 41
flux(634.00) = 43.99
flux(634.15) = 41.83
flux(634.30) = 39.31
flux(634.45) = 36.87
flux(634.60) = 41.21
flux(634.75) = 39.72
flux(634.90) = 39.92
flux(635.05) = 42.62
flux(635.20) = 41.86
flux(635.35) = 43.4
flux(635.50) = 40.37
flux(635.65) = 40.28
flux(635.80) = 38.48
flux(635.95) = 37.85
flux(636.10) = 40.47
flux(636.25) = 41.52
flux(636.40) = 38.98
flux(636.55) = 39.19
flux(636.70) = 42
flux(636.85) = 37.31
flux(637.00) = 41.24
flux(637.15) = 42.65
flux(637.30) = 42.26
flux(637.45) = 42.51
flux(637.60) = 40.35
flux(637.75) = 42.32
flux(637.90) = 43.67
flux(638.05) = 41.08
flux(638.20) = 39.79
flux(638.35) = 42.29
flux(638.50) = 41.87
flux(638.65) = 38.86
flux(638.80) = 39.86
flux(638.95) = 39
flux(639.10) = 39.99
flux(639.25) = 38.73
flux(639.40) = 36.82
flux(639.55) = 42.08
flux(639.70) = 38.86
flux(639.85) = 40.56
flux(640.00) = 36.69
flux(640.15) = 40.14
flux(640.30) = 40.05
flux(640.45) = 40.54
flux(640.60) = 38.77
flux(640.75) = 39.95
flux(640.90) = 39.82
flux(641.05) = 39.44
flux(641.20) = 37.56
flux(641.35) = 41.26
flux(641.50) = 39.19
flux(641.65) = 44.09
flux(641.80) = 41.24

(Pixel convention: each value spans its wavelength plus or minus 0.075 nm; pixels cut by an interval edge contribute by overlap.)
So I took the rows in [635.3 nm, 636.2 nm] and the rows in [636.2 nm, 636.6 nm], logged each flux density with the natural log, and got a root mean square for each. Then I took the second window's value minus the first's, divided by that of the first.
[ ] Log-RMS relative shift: -0.002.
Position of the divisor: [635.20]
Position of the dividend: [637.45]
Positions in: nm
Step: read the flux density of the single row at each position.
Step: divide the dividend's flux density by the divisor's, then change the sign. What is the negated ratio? -1.02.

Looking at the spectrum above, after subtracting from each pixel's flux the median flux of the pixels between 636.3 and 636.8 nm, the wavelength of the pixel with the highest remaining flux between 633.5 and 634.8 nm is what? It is 634.00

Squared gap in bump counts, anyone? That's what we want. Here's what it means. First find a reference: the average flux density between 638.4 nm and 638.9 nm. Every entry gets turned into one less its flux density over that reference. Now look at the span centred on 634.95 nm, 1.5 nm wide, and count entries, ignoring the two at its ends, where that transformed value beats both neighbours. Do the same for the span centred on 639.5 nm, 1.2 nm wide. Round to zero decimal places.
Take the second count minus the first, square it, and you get 1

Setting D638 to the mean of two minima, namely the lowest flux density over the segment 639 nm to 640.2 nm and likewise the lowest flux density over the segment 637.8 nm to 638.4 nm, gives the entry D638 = 38.2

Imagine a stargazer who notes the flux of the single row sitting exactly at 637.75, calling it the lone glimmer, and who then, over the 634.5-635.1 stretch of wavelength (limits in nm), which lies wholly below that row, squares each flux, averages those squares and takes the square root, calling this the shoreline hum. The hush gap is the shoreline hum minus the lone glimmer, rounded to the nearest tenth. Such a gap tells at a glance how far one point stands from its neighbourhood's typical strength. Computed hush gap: -1.4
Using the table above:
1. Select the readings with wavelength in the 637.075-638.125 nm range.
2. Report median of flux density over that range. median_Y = 42.3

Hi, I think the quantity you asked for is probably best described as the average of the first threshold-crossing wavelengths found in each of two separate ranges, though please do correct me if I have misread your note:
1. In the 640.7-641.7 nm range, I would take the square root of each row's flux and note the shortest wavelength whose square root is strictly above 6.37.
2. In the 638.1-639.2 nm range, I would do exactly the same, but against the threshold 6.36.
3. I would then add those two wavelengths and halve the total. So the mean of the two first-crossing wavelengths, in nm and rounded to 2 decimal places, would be 639.85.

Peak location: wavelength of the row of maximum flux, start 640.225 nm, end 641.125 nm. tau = 640.45 nm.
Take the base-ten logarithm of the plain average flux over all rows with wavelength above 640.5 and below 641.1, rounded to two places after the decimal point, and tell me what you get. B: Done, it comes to 1.60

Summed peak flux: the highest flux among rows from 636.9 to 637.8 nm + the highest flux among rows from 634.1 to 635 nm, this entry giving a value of 84.5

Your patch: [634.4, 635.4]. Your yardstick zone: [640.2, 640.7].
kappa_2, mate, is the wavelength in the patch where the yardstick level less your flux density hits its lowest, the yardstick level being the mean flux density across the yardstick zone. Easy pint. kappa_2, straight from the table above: 635.35 nm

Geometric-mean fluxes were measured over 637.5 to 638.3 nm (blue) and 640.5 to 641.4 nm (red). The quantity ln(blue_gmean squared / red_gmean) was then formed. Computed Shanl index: 3.77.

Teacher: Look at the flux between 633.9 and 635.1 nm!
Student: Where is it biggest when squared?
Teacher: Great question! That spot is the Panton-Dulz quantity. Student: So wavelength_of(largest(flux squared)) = 634.00 nm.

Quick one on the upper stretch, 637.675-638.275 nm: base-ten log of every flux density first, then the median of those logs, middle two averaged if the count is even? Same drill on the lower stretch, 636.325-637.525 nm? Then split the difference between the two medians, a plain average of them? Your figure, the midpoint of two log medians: 1.620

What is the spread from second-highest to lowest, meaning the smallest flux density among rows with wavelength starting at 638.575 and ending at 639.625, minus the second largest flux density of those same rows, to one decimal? -3.2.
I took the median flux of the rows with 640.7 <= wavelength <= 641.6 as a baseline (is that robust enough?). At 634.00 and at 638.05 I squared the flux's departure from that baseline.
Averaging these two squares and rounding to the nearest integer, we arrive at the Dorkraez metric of 11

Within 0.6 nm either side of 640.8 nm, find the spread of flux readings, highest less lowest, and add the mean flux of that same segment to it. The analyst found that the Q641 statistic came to 43.4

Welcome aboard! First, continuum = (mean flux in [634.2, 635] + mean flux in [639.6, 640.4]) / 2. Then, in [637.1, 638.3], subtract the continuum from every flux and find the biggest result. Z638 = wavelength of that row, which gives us 637.90 nm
